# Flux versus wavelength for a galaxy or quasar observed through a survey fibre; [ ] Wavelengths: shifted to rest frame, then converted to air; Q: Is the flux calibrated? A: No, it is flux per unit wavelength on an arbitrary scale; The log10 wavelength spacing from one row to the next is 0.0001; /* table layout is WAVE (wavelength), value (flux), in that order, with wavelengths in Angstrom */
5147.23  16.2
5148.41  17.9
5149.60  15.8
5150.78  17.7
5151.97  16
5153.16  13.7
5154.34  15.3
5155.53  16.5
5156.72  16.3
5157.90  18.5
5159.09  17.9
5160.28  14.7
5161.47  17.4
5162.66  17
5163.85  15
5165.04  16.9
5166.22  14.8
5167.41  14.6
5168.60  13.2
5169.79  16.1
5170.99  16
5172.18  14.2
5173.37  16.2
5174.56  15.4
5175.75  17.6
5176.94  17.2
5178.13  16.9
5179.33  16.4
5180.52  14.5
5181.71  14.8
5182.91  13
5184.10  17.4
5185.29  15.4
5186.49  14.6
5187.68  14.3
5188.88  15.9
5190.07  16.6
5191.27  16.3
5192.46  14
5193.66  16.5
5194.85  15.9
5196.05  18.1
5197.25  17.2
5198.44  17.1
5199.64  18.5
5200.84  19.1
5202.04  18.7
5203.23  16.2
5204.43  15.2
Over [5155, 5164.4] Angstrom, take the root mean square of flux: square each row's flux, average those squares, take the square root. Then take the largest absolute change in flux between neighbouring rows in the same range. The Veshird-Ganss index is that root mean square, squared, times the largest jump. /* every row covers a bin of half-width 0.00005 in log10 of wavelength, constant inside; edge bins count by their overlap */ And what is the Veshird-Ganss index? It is 893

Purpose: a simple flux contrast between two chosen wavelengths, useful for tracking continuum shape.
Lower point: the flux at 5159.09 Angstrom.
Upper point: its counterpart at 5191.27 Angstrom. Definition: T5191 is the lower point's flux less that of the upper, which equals 2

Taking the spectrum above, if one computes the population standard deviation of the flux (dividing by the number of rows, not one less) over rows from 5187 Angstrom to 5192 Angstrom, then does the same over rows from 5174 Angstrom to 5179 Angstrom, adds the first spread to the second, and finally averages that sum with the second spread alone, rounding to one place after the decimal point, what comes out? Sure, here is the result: 1.3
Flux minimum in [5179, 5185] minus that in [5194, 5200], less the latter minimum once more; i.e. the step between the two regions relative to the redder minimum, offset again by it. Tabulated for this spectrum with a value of -18.8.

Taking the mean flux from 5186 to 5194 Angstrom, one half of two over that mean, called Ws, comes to 0.065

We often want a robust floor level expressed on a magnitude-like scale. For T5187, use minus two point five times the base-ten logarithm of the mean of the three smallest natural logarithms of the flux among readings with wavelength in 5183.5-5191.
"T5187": -1.08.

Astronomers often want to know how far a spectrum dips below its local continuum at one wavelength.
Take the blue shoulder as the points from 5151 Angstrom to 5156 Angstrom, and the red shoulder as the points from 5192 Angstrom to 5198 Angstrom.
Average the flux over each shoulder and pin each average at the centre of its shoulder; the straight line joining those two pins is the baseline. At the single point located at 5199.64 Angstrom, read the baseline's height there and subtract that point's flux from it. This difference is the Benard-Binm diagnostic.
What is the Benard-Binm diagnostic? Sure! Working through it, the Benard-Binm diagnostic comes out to -2.0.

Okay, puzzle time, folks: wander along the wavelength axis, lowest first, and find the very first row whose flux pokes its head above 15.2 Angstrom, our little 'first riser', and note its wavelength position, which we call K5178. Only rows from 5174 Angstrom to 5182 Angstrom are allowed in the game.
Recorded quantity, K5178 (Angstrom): 5174.56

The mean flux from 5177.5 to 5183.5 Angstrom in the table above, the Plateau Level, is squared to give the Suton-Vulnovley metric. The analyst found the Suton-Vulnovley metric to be 229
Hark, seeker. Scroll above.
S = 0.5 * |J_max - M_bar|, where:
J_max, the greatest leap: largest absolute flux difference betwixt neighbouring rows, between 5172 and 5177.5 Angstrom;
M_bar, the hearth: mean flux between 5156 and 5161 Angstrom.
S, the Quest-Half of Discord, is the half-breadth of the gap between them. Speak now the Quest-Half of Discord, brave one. 7.3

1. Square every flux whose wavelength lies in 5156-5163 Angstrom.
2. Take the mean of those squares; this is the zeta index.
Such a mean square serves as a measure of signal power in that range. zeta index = 289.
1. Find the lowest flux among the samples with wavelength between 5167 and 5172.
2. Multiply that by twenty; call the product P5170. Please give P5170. 264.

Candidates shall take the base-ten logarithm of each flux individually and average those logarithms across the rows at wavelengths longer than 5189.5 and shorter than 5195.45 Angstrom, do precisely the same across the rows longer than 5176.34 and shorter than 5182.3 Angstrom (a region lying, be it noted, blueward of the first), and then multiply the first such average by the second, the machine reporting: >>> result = 1.442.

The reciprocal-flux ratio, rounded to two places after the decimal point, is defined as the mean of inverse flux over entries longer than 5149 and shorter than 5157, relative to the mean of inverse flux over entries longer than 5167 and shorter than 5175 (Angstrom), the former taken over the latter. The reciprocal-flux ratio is 0.95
